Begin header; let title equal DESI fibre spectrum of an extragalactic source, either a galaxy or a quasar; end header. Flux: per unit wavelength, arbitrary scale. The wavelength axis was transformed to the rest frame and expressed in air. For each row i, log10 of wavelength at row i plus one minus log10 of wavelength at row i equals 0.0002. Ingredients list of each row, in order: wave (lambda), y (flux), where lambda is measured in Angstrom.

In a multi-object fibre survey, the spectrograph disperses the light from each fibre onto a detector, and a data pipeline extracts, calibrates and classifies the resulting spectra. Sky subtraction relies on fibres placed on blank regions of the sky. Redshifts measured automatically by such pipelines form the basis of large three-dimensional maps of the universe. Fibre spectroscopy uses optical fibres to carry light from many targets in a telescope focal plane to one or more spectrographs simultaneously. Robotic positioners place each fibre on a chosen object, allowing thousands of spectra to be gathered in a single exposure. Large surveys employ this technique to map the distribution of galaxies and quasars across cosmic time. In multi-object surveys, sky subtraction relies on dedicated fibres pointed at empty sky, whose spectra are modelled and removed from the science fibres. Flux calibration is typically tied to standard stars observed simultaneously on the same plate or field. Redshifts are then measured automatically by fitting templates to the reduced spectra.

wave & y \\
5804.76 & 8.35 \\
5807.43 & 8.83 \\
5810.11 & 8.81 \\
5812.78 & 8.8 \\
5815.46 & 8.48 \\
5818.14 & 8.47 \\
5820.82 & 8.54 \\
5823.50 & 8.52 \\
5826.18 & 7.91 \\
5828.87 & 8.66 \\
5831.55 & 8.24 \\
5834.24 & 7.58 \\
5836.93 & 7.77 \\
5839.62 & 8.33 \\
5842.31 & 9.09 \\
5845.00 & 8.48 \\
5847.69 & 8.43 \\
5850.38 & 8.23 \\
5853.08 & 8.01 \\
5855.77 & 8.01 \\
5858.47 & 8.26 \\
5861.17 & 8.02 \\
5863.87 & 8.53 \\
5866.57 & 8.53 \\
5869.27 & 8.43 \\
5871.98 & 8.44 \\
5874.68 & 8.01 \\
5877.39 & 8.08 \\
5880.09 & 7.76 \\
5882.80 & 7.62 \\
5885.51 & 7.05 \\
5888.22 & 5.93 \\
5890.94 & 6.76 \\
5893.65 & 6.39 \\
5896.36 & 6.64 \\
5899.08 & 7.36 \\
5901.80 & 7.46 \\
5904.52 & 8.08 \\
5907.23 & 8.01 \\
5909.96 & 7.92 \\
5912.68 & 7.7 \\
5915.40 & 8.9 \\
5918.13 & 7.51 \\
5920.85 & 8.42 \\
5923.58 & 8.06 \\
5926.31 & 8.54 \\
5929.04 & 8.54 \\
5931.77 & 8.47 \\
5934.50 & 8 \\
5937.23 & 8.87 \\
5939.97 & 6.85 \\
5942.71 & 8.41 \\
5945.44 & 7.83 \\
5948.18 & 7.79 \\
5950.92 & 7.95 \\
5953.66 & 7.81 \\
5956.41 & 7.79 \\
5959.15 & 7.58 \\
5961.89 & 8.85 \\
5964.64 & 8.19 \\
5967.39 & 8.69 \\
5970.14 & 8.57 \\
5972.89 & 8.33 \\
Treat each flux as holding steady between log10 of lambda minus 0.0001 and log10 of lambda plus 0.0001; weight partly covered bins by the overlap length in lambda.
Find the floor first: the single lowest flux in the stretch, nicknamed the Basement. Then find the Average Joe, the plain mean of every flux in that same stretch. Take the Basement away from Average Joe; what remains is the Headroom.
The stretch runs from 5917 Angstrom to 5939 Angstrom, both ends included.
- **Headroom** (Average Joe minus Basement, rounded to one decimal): 0.8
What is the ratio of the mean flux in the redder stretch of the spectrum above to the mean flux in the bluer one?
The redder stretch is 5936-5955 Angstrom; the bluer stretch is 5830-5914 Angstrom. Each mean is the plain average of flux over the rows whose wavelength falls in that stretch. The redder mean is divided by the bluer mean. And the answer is 1.01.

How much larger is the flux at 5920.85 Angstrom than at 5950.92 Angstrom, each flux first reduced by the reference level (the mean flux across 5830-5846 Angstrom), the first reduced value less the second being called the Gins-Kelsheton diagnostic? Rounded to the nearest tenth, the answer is 0.5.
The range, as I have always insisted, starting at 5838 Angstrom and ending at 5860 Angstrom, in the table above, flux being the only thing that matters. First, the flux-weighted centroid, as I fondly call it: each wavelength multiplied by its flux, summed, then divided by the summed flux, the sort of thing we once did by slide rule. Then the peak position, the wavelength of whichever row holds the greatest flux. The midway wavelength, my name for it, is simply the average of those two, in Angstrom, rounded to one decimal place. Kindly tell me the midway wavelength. 5845.6 Angstrom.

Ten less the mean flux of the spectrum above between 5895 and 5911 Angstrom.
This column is 2.4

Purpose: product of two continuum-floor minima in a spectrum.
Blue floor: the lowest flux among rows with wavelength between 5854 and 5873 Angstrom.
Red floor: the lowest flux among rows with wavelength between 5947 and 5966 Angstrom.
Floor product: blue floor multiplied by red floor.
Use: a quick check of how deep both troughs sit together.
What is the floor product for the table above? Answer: 61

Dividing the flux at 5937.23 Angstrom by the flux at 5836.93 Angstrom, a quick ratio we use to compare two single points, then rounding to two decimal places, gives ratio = 1.14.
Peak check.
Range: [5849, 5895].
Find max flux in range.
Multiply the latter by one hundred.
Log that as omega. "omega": 853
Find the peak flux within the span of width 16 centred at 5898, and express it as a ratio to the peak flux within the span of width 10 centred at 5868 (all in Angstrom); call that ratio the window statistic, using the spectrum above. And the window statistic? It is 0.95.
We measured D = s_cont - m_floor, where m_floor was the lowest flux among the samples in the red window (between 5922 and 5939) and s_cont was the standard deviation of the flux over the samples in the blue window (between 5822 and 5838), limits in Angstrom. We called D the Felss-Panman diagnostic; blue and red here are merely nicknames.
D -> -7.6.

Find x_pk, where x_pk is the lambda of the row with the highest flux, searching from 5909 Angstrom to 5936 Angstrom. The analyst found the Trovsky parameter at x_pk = 5915.40 Angstrom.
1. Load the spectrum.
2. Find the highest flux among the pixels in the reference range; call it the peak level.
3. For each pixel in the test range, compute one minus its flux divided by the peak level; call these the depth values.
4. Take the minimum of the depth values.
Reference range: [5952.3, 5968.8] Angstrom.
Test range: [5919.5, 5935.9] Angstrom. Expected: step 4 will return 0.035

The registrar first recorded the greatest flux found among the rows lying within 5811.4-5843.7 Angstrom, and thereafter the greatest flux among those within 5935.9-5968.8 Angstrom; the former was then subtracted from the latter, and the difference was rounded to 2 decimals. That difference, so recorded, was -0.22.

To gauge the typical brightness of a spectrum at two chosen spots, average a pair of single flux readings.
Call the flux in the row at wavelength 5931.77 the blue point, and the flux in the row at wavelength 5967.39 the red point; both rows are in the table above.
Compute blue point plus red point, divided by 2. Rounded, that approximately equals 8.58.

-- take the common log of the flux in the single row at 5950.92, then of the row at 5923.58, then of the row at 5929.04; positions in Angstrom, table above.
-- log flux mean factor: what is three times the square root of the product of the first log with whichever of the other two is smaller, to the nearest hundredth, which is 2.71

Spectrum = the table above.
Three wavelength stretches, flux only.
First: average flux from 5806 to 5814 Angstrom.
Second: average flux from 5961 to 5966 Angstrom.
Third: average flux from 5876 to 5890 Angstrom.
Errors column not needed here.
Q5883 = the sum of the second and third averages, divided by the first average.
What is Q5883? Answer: 1.79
